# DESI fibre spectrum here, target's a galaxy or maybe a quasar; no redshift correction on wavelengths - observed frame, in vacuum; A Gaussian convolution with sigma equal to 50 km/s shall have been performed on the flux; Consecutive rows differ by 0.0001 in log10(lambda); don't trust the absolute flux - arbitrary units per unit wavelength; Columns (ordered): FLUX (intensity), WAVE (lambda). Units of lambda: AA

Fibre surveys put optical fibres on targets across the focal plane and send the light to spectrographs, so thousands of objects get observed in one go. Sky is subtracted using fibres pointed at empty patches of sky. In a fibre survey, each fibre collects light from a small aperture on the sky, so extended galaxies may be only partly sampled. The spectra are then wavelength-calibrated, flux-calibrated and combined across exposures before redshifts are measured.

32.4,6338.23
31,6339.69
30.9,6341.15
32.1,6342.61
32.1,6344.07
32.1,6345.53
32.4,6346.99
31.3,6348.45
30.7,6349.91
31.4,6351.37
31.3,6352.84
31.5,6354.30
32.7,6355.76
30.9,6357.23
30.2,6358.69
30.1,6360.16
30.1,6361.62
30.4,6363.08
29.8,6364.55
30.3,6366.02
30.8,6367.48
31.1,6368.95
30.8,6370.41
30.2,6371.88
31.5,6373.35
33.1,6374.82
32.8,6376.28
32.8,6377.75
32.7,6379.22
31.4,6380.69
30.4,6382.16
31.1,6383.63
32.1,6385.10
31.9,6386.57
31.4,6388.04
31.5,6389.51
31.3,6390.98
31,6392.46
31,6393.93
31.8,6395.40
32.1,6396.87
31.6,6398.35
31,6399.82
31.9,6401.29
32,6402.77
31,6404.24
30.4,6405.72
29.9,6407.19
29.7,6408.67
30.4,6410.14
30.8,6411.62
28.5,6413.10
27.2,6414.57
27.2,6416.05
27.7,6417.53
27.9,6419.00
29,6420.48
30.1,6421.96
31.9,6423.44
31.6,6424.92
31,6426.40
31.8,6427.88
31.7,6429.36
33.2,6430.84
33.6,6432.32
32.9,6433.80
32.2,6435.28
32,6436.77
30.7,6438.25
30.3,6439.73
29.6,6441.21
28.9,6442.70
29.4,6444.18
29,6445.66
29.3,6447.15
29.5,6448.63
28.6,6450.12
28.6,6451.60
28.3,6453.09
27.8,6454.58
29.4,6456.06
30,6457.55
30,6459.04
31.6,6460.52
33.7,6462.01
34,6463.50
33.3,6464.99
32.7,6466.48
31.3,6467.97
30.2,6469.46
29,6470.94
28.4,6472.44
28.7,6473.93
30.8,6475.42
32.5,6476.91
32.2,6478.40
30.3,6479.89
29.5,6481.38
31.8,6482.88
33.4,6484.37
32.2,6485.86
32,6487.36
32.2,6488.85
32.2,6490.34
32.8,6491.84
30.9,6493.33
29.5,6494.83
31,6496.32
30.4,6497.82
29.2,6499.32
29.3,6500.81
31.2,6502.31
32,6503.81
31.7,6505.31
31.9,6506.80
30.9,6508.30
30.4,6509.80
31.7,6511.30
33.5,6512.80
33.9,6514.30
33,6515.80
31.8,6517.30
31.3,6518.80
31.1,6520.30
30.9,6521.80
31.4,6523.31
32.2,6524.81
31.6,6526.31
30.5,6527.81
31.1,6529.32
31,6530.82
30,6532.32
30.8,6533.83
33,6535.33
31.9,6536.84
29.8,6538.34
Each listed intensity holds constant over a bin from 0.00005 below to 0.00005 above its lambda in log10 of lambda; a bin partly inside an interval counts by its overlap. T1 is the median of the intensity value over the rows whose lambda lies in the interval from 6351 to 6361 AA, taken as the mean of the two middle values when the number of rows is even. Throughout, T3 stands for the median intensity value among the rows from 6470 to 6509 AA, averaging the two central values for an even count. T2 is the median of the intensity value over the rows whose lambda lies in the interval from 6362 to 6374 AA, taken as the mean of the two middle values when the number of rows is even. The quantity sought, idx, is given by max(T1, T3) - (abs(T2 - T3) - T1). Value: 62.1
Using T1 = 31.3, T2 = 30.6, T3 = 31.1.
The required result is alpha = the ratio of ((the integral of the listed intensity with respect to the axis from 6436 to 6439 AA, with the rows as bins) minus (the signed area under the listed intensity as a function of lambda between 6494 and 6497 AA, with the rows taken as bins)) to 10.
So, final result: 0.3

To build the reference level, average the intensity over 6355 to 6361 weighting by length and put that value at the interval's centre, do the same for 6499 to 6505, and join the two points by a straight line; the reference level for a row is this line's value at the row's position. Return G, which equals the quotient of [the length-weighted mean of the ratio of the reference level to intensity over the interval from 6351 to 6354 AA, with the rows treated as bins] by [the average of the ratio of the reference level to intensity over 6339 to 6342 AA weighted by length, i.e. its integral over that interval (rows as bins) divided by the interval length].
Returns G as 0.99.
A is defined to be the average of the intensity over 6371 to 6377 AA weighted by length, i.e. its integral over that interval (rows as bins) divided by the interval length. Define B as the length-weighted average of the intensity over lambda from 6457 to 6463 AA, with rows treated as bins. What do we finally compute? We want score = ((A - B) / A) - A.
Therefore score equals -31.9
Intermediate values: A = 31.9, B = 31.5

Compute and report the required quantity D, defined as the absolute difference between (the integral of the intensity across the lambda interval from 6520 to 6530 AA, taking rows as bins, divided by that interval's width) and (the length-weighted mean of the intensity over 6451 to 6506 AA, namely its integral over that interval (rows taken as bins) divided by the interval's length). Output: 0.3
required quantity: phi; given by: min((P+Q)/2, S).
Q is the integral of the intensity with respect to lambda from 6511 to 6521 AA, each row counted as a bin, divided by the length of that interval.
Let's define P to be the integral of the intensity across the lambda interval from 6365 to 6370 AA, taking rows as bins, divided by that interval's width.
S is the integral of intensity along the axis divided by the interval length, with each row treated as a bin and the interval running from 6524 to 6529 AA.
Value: 31.4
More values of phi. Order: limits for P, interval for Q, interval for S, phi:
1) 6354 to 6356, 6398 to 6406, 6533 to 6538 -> 31.7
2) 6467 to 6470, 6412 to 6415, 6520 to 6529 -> 29.6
